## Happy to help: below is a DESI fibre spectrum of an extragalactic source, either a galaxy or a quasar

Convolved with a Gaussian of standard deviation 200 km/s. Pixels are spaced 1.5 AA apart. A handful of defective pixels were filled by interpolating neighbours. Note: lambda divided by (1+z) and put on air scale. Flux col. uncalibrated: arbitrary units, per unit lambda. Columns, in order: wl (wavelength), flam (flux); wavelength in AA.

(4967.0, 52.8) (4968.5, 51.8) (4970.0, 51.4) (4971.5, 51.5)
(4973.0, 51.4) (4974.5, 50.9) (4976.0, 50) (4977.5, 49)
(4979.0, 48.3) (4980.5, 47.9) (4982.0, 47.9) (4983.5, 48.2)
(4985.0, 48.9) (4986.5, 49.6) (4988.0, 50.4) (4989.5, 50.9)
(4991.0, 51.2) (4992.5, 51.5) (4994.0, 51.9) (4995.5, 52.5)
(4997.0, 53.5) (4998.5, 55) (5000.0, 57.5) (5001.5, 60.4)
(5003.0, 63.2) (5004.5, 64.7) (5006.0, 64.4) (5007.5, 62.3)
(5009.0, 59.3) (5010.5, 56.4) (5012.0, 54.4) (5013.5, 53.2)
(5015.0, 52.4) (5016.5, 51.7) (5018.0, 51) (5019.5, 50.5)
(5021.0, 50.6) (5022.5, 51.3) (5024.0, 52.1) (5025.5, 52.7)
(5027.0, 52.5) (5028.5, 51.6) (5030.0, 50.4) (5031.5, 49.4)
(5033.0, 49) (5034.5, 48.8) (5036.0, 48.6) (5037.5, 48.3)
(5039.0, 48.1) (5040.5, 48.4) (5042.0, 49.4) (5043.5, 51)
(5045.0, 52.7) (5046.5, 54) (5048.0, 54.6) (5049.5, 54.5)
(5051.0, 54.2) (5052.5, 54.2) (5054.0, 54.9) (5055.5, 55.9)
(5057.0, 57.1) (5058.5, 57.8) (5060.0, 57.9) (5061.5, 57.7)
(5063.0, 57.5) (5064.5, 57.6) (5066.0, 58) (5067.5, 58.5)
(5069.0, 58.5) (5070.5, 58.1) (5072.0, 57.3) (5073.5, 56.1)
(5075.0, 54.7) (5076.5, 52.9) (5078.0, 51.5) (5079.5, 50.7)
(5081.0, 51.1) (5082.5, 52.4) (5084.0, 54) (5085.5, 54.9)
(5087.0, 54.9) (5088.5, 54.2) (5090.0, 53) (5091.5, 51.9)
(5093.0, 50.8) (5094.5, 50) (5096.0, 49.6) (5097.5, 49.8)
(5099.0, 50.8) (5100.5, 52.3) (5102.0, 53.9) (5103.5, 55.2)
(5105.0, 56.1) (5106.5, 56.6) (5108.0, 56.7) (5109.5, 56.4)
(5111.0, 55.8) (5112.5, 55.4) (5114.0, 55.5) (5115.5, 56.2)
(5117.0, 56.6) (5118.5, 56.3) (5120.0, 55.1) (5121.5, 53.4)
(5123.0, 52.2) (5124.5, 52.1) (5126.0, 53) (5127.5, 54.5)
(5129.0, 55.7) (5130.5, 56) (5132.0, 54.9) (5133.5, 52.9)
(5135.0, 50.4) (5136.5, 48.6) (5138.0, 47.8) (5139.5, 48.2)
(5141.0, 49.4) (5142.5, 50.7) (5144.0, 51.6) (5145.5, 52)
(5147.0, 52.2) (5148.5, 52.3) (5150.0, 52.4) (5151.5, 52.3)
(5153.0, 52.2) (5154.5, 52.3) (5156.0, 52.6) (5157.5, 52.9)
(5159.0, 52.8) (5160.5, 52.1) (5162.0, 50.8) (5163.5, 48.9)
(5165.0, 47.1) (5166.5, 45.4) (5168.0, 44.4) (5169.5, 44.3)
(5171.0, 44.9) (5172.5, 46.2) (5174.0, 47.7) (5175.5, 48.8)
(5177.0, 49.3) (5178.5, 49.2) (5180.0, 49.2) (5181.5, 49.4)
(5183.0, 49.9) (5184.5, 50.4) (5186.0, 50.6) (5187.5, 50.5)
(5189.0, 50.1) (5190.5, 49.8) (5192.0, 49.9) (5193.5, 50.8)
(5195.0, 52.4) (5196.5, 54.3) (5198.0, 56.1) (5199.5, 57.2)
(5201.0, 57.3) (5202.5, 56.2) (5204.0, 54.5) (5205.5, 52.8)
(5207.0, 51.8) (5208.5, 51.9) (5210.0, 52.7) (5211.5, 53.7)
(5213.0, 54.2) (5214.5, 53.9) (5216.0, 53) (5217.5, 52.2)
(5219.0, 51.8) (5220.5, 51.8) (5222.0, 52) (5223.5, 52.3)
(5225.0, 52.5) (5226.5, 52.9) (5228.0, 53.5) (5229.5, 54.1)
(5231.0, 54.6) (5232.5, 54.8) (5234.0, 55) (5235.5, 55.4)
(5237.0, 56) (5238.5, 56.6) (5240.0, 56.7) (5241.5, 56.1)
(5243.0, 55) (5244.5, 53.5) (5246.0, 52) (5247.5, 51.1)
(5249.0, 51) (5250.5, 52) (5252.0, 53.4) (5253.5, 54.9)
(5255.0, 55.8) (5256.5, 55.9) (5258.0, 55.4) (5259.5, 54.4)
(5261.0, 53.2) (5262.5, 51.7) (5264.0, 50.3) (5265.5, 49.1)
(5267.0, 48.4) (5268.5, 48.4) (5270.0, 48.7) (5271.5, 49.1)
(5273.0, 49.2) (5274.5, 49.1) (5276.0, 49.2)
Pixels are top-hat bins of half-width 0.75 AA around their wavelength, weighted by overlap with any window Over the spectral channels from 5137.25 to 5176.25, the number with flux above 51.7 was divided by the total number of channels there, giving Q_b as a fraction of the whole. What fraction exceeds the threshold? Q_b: 0.4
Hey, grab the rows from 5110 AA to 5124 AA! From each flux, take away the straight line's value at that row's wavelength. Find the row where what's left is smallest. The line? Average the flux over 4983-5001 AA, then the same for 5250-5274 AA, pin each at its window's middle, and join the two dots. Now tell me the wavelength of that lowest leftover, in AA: 5123.0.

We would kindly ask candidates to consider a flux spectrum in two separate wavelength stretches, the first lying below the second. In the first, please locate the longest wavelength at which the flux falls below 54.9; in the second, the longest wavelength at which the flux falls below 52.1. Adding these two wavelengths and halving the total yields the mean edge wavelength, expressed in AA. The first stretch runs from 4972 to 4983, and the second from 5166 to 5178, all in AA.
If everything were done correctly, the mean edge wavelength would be 5079.5 AA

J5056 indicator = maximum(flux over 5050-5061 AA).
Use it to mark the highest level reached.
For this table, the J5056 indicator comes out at 57.9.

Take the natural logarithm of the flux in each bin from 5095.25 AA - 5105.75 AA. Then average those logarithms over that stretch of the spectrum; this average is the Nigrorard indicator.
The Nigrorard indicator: 3.96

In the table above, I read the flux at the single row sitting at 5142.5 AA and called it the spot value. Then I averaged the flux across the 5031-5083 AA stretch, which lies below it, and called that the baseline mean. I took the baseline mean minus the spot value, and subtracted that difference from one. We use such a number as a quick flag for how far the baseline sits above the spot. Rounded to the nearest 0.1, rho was -2.1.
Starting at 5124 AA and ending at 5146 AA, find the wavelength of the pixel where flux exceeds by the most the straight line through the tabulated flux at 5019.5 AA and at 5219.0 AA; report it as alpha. 5130.5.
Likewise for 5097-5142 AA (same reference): 5108.0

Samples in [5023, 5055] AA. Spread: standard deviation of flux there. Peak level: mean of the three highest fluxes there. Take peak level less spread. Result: 52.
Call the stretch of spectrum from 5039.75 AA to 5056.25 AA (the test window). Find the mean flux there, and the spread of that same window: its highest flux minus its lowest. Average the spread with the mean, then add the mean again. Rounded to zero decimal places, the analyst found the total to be 83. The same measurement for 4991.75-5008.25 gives 93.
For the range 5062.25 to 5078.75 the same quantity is 88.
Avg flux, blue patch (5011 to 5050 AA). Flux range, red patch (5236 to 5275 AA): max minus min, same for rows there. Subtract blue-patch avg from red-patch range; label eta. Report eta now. -42.9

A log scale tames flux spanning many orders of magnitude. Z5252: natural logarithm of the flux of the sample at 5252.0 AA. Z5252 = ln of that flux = 3.98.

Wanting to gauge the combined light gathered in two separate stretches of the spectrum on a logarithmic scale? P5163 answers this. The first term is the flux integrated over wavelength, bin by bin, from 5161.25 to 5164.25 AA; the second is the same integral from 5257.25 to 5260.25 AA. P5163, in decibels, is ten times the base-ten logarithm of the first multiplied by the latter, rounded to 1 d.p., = 43.9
